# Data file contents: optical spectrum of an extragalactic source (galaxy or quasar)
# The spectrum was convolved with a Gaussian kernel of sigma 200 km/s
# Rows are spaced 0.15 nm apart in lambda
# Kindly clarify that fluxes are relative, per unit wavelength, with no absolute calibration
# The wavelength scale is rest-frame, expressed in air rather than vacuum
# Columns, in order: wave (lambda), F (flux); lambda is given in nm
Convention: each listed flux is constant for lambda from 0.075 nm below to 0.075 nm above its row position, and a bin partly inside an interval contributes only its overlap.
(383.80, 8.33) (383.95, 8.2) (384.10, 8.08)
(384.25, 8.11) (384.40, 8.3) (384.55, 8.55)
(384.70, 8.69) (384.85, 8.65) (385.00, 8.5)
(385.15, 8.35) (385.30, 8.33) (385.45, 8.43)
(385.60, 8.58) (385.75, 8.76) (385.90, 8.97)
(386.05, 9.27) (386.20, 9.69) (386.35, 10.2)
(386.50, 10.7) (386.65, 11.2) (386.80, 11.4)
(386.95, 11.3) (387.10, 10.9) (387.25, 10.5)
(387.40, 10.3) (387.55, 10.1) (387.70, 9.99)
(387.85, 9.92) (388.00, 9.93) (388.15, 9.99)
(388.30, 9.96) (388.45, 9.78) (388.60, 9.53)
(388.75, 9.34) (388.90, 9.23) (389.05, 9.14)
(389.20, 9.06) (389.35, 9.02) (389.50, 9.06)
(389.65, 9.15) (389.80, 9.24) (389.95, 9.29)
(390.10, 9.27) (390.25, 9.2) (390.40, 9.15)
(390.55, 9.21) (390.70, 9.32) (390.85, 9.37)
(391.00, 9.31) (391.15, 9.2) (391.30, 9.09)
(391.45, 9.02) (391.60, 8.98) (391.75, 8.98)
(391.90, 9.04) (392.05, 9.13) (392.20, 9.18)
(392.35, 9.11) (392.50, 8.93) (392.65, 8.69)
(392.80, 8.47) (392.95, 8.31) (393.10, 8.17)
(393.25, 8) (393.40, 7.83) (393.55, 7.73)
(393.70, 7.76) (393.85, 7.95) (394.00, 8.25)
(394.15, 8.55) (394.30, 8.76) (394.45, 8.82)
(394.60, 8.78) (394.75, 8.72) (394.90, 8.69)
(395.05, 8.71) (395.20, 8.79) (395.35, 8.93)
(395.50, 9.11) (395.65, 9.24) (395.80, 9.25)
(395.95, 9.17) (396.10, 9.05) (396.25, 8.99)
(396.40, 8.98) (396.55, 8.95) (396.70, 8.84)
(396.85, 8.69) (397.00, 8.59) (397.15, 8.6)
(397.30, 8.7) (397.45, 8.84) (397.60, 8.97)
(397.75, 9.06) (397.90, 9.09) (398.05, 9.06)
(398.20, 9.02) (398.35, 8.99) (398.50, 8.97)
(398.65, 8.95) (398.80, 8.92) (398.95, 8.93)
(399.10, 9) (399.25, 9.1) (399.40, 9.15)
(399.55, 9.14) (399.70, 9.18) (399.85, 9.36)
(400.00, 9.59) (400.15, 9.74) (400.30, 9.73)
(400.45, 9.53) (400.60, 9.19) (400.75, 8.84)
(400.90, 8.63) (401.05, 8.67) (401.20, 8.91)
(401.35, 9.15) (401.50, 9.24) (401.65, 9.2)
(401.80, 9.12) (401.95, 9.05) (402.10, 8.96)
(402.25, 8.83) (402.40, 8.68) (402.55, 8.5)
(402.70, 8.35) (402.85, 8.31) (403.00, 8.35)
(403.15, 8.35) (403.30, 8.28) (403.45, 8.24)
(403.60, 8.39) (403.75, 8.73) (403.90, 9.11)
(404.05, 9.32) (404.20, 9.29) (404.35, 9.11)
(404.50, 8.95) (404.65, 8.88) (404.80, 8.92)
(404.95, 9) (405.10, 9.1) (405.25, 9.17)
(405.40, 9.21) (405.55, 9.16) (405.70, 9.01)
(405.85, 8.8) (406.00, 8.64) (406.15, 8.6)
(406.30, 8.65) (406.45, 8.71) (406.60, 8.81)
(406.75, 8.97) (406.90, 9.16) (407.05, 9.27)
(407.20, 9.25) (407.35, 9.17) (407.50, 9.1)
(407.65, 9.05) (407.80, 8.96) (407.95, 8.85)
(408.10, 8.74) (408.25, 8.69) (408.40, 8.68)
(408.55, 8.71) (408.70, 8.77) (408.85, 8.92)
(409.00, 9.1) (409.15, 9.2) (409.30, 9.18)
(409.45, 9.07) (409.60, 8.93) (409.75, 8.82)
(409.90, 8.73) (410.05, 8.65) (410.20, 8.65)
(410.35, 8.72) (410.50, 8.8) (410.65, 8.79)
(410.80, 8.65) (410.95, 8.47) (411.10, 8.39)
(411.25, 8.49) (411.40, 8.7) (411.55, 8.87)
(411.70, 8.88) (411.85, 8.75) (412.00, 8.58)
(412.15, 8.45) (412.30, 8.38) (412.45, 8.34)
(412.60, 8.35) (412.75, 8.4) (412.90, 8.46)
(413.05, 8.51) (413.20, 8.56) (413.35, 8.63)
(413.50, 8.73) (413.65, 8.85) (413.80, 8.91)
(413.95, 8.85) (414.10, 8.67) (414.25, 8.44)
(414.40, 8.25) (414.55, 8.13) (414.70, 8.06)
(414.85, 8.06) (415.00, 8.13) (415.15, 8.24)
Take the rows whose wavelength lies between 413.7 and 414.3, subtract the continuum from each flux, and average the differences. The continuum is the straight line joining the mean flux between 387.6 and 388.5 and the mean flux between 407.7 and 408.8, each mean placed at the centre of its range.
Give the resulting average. 0.3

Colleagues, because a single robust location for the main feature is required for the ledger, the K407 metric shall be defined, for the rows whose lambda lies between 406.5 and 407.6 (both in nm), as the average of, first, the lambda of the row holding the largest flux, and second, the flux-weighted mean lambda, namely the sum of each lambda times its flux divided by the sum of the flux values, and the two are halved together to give 407.05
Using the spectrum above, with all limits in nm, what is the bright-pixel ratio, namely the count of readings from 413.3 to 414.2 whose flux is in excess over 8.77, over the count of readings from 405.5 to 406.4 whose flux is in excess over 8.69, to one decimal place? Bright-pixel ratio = 1.0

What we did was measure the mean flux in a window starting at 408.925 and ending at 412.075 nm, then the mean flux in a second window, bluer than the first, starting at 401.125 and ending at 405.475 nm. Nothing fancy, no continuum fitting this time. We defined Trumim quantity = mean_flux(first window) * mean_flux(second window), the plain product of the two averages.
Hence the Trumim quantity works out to 77.7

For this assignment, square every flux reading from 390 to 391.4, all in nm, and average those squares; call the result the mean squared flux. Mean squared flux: 85.3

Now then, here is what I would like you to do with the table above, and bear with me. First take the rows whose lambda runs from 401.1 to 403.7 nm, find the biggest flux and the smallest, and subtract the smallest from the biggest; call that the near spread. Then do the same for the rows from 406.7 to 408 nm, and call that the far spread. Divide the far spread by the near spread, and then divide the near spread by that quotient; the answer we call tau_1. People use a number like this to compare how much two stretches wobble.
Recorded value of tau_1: 2.4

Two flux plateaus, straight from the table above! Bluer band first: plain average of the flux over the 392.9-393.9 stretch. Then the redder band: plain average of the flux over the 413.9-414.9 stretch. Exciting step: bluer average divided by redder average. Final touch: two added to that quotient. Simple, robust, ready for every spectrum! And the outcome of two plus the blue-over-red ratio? 2.95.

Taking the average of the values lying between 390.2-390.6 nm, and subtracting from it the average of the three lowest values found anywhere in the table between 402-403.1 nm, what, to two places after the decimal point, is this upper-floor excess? 0.85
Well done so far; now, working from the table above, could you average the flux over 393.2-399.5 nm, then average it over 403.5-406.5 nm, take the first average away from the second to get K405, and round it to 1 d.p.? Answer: 0.2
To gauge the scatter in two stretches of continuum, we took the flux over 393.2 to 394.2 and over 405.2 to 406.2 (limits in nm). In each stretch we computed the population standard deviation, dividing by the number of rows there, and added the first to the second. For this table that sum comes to 0.51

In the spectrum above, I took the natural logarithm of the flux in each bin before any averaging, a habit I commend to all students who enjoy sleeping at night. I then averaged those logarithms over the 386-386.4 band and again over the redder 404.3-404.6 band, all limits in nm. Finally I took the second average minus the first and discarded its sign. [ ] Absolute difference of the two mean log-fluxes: 0.07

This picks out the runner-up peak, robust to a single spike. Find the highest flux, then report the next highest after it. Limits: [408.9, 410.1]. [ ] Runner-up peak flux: 9.18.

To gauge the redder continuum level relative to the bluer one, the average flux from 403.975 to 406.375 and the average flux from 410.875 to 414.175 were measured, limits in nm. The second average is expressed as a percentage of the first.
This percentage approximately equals 96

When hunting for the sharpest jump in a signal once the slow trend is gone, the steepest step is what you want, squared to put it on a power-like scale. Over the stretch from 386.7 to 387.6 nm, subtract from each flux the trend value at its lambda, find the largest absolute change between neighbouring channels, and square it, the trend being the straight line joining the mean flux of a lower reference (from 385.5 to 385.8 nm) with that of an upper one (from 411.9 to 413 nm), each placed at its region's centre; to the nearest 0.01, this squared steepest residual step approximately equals 0.16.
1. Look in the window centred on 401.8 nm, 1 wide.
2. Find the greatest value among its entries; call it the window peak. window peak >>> 9.24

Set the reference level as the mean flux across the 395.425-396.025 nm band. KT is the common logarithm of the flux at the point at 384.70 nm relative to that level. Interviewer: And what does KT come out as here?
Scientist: -0.024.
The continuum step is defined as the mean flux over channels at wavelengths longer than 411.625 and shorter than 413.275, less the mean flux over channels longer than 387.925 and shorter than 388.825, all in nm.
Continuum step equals -1.2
